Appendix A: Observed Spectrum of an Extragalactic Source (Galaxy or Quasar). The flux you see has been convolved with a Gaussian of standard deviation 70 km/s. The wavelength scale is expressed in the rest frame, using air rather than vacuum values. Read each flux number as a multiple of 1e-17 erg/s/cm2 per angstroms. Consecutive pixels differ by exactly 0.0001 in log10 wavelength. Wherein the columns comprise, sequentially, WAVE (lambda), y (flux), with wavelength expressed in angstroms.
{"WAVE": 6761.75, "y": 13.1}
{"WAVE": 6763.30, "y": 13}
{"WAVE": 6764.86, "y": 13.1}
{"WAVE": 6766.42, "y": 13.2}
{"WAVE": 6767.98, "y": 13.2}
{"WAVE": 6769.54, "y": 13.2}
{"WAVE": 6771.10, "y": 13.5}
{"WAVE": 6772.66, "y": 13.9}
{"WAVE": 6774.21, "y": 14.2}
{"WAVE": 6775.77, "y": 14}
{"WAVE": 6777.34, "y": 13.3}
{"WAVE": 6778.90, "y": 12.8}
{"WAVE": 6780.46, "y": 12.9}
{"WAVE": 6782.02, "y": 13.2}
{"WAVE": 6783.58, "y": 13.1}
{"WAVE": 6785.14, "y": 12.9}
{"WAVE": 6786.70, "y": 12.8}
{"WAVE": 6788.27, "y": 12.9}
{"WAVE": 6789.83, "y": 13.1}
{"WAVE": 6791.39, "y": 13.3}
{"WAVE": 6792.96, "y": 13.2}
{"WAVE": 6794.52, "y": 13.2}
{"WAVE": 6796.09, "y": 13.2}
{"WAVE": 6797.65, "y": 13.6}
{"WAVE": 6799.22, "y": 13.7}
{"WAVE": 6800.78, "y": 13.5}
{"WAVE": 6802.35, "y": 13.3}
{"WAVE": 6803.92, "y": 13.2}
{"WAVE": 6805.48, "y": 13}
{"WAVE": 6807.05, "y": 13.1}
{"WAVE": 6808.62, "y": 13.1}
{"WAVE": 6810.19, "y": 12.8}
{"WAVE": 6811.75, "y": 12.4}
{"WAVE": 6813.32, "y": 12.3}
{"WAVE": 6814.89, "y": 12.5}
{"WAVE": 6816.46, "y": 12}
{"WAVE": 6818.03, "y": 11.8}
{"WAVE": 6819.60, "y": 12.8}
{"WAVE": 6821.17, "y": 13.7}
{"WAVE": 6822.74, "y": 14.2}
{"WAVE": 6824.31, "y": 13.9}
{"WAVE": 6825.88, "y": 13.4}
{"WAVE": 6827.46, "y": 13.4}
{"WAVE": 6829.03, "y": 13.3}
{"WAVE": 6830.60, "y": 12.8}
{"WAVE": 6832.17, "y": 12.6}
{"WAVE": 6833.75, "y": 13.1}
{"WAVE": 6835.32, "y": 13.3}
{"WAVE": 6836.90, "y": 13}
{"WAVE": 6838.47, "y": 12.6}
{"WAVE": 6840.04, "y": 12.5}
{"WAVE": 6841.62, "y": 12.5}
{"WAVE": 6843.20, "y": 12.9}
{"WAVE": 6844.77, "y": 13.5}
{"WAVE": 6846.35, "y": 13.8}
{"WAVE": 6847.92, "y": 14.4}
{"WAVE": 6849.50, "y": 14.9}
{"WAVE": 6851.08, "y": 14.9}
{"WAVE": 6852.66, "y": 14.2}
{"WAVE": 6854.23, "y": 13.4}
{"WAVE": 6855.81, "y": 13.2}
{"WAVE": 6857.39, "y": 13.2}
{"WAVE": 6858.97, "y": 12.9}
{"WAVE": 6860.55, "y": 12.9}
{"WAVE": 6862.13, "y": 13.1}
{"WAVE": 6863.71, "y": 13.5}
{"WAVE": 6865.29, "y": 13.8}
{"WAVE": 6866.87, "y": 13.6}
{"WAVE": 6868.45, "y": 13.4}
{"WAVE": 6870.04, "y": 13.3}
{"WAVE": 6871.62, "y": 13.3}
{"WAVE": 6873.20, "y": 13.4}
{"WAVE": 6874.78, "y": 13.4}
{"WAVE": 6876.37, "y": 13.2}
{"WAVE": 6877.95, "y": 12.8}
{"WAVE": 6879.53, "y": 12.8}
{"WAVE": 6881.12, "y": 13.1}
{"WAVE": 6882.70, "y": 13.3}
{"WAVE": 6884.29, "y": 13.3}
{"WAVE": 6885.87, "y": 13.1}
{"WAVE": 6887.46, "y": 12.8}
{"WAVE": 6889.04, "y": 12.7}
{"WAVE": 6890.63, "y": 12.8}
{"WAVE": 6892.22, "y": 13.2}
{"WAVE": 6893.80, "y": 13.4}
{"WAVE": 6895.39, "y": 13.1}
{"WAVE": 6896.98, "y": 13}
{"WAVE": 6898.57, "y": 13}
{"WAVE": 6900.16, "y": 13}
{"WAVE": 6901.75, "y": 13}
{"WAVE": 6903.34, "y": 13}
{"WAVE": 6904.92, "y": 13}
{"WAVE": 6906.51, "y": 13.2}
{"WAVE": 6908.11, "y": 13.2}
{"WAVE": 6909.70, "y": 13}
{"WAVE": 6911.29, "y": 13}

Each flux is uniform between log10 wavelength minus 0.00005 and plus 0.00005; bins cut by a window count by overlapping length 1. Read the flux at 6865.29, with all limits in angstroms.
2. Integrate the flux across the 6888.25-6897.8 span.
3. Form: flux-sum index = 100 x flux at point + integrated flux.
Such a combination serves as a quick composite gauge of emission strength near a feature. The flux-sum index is 1504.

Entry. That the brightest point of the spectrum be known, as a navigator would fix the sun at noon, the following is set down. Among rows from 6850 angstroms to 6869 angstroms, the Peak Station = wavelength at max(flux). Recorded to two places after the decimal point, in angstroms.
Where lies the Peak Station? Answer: 6851.08 angstroms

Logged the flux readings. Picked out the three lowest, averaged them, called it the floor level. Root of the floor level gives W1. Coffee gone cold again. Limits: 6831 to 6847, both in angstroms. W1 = 3.54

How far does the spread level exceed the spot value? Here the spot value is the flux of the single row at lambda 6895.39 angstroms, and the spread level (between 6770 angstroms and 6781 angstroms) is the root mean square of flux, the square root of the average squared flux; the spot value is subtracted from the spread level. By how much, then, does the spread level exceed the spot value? 0.4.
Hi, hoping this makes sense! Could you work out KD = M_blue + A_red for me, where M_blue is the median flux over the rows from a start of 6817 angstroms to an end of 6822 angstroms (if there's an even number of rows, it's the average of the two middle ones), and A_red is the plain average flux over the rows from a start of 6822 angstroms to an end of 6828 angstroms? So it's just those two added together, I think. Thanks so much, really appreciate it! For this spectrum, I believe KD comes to 26.5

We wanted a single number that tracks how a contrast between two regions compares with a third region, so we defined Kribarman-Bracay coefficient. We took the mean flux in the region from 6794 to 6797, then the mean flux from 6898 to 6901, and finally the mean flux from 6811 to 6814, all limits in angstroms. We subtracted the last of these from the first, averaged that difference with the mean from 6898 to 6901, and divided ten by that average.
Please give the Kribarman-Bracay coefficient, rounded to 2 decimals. 1.44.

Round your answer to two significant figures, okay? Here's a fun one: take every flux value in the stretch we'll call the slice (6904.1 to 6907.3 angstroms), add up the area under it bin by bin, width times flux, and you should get 42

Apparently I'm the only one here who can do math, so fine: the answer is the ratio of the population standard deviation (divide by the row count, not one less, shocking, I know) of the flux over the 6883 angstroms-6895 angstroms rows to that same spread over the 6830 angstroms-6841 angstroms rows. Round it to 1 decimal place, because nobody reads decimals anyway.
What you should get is 0.9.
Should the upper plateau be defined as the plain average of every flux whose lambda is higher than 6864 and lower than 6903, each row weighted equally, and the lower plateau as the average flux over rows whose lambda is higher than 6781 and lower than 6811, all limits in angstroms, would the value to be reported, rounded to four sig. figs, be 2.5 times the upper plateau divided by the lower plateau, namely 2.498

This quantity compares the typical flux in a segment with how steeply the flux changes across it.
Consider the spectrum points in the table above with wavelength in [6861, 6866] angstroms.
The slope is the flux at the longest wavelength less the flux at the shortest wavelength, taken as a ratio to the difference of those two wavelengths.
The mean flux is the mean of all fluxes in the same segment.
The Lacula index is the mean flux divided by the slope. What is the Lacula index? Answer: 61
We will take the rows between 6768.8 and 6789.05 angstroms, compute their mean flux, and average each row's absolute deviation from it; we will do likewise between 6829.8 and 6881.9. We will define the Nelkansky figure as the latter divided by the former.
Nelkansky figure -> 1.1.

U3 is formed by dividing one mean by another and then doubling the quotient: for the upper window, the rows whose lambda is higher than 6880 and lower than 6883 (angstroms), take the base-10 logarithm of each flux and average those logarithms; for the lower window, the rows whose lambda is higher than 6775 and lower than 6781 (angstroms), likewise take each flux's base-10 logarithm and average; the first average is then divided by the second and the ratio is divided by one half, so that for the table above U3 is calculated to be 2.00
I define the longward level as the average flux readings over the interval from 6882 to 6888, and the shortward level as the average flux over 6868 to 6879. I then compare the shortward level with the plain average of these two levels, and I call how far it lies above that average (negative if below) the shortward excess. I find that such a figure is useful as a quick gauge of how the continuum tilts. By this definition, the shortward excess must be 0.1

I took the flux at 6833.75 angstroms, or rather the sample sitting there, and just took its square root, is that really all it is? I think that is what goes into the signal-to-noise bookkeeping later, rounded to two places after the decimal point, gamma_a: 3.62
